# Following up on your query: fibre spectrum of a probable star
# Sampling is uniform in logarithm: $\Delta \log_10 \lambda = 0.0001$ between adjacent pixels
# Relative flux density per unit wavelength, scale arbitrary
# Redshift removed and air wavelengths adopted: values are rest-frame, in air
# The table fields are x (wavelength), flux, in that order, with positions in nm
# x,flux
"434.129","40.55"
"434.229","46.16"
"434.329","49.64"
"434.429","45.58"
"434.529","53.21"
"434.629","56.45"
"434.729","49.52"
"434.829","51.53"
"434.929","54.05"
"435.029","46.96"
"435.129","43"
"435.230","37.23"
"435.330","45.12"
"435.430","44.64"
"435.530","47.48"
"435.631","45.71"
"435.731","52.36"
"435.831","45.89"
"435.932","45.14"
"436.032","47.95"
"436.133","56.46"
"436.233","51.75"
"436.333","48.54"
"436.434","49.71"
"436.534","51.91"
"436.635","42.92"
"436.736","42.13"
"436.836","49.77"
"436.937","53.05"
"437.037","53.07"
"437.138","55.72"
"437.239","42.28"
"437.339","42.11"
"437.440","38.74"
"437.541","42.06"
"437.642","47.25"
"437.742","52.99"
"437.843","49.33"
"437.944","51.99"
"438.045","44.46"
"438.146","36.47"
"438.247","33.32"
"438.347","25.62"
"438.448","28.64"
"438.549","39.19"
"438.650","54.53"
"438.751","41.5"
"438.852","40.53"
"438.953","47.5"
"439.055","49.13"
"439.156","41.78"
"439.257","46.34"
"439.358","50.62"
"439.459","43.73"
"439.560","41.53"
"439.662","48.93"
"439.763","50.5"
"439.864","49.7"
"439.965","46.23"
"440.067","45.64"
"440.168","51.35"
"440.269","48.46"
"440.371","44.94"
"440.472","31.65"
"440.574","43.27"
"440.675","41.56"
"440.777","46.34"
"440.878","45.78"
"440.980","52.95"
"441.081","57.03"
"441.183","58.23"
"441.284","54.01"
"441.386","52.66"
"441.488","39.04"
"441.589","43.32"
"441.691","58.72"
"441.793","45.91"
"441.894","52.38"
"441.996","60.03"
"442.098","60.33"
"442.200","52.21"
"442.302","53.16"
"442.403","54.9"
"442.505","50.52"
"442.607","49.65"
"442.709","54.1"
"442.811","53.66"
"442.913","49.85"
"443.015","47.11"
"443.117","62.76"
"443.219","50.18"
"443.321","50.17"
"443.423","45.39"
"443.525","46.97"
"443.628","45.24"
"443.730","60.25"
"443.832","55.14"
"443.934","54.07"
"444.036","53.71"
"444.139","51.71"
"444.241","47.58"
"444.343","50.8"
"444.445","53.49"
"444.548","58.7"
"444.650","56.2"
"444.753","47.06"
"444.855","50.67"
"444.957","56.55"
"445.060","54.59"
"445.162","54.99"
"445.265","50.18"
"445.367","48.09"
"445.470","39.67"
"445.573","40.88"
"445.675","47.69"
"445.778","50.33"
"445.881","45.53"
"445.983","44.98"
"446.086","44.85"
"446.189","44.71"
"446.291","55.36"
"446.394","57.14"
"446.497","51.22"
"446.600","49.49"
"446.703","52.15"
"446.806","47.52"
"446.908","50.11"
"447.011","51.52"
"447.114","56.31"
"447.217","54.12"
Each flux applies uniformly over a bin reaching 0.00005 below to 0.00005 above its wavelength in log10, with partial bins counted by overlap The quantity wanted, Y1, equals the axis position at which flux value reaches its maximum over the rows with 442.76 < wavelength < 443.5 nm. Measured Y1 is 443.117 nm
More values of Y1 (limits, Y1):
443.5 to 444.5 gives 443.730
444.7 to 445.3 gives 444.957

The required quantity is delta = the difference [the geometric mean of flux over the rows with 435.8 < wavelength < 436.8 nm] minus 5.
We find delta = 43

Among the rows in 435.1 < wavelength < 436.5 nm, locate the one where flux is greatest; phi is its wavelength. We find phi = 436.133 nm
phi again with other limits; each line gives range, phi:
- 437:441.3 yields 441.183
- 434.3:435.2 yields 434.629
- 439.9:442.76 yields 442.098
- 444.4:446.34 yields 444.548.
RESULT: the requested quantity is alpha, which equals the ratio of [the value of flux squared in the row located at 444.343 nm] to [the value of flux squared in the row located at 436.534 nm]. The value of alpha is 1.0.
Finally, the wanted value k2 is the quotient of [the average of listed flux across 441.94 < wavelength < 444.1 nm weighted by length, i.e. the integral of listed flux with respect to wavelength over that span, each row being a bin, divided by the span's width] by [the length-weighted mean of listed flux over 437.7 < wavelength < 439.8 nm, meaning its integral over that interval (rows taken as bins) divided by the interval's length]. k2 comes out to 1.21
